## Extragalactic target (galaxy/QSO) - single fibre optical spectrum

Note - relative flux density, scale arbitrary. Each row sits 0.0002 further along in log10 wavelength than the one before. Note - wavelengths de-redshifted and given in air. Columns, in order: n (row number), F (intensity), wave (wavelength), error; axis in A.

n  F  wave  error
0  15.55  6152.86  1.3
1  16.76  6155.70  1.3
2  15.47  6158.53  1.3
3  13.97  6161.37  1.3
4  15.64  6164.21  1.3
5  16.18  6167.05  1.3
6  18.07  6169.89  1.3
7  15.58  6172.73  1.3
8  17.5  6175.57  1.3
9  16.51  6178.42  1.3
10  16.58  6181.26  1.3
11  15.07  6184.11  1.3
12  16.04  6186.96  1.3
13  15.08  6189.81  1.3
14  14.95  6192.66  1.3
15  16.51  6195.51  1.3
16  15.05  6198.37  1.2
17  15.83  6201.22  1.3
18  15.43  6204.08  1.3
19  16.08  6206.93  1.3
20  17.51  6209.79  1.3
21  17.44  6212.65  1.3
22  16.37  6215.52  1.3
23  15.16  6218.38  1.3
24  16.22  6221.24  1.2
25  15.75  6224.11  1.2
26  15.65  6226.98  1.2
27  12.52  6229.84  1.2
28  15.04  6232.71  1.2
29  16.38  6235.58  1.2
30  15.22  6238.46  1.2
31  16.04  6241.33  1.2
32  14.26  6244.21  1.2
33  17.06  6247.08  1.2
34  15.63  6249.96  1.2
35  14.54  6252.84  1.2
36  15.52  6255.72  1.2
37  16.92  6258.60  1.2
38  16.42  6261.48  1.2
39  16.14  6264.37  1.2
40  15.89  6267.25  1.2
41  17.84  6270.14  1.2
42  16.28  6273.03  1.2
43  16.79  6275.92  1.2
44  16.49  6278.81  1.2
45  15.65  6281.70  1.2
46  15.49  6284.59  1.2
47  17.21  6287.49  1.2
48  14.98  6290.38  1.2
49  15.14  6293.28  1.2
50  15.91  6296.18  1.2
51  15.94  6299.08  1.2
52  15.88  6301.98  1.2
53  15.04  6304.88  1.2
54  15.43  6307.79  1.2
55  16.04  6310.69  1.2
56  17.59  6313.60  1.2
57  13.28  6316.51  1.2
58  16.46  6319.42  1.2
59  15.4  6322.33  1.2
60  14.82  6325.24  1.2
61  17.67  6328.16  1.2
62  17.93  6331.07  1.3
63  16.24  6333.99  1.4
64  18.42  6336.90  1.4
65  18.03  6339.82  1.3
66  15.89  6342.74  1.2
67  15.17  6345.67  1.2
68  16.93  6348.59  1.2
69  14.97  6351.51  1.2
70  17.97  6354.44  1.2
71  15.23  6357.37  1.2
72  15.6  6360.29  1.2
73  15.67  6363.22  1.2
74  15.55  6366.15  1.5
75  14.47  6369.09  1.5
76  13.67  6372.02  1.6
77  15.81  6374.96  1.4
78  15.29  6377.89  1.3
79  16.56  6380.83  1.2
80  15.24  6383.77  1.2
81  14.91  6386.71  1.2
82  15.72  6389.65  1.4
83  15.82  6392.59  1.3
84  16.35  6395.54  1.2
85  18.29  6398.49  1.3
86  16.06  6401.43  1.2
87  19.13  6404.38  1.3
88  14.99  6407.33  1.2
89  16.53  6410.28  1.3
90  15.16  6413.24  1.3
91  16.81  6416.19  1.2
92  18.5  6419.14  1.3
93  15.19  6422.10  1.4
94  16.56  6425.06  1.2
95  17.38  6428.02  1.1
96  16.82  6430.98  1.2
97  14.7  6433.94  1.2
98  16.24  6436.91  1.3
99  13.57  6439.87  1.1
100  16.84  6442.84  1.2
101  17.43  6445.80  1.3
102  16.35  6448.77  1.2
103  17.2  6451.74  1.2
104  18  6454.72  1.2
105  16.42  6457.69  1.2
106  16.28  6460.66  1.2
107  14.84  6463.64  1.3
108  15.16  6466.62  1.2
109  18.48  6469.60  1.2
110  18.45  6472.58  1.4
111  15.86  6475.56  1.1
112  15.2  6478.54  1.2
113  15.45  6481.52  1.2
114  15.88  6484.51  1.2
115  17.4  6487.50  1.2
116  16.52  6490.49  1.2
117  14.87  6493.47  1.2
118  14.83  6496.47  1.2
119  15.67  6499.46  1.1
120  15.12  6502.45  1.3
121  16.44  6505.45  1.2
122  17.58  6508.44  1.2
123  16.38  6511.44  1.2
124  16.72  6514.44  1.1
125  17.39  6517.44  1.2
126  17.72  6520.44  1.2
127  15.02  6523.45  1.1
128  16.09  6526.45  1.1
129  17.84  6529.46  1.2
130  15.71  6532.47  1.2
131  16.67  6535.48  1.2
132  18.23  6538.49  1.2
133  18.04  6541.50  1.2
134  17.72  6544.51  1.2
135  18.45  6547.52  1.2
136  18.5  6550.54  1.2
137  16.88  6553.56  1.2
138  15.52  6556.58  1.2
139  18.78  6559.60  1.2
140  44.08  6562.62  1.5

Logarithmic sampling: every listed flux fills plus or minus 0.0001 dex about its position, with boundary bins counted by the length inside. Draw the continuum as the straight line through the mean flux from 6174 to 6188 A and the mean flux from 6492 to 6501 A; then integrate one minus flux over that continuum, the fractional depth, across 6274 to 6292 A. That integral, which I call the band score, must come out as -0.17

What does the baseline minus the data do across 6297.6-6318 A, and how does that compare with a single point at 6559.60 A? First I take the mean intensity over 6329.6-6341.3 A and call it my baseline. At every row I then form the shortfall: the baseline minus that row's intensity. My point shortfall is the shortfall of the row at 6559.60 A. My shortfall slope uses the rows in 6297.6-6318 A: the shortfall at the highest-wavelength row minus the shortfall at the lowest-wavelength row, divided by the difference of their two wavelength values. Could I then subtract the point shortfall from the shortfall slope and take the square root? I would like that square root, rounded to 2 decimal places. 1.13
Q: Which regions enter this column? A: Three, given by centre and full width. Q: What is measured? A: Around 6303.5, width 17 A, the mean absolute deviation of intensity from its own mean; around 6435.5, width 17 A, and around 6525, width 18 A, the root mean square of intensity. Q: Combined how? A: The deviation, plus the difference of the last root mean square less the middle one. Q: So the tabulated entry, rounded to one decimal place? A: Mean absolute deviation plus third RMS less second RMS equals 1.0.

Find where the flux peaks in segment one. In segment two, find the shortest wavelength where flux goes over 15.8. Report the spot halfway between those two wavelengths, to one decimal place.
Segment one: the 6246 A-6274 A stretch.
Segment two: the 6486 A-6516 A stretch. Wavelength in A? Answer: 6378.8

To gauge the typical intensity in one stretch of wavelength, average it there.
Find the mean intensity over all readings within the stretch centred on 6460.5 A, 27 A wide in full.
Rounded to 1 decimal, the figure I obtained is 16.8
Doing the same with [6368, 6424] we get 16.0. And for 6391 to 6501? 16.4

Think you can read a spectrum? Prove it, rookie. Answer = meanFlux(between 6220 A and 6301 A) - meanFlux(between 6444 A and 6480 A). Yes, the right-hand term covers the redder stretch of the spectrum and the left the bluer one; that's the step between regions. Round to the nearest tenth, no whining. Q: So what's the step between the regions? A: -0.8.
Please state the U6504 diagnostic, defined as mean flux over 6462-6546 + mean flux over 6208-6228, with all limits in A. 32.8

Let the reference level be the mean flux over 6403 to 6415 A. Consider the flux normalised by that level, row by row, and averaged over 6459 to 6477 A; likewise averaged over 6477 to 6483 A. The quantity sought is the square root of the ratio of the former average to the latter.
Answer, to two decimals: 1.04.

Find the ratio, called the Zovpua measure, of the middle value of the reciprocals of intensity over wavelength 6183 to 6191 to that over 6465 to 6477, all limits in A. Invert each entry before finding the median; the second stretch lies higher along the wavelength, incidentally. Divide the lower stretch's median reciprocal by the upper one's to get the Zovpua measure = 1.13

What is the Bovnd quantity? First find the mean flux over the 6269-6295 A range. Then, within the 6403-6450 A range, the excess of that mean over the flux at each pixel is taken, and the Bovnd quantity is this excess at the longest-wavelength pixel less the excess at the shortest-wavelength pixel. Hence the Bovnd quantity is 3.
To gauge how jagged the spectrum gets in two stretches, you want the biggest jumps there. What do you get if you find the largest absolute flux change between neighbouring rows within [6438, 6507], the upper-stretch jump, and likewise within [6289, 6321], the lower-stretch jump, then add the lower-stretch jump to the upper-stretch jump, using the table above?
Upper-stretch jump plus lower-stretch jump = 7.6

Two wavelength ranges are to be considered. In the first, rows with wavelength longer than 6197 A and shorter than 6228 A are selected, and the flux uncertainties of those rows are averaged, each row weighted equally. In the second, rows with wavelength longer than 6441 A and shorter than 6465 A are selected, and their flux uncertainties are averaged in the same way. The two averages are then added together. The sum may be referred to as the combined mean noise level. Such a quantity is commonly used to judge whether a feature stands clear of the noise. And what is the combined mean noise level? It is 2.49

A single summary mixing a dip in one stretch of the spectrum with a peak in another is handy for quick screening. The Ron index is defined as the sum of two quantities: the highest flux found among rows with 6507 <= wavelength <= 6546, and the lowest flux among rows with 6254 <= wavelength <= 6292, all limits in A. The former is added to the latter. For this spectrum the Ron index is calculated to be 33.2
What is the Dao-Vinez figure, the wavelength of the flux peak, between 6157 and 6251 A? 6169.89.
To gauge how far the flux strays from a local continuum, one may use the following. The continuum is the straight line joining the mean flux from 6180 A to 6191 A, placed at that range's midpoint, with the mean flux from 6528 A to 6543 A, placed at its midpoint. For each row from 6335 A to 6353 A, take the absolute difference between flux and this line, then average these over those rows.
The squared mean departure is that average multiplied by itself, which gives 1.5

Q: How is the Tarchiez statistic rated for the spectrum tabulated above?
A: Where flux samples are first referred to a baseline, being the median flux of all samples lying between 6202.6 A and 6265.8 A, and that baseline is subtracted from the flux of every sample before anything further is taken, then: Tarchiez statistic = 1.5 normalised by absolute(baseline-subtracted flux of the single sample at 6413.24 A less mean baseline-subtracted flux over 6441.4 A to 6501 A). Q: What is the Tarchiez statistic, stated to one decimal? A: 1.3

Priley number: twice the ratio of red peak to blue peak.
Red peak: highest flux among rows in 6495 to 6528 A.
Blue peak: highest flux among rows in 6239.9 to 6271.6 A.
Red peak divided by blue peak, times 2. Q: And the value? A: 1.99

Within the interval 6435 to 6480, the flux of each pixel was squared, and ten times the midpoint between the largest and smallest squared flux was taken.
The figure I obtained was 2628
